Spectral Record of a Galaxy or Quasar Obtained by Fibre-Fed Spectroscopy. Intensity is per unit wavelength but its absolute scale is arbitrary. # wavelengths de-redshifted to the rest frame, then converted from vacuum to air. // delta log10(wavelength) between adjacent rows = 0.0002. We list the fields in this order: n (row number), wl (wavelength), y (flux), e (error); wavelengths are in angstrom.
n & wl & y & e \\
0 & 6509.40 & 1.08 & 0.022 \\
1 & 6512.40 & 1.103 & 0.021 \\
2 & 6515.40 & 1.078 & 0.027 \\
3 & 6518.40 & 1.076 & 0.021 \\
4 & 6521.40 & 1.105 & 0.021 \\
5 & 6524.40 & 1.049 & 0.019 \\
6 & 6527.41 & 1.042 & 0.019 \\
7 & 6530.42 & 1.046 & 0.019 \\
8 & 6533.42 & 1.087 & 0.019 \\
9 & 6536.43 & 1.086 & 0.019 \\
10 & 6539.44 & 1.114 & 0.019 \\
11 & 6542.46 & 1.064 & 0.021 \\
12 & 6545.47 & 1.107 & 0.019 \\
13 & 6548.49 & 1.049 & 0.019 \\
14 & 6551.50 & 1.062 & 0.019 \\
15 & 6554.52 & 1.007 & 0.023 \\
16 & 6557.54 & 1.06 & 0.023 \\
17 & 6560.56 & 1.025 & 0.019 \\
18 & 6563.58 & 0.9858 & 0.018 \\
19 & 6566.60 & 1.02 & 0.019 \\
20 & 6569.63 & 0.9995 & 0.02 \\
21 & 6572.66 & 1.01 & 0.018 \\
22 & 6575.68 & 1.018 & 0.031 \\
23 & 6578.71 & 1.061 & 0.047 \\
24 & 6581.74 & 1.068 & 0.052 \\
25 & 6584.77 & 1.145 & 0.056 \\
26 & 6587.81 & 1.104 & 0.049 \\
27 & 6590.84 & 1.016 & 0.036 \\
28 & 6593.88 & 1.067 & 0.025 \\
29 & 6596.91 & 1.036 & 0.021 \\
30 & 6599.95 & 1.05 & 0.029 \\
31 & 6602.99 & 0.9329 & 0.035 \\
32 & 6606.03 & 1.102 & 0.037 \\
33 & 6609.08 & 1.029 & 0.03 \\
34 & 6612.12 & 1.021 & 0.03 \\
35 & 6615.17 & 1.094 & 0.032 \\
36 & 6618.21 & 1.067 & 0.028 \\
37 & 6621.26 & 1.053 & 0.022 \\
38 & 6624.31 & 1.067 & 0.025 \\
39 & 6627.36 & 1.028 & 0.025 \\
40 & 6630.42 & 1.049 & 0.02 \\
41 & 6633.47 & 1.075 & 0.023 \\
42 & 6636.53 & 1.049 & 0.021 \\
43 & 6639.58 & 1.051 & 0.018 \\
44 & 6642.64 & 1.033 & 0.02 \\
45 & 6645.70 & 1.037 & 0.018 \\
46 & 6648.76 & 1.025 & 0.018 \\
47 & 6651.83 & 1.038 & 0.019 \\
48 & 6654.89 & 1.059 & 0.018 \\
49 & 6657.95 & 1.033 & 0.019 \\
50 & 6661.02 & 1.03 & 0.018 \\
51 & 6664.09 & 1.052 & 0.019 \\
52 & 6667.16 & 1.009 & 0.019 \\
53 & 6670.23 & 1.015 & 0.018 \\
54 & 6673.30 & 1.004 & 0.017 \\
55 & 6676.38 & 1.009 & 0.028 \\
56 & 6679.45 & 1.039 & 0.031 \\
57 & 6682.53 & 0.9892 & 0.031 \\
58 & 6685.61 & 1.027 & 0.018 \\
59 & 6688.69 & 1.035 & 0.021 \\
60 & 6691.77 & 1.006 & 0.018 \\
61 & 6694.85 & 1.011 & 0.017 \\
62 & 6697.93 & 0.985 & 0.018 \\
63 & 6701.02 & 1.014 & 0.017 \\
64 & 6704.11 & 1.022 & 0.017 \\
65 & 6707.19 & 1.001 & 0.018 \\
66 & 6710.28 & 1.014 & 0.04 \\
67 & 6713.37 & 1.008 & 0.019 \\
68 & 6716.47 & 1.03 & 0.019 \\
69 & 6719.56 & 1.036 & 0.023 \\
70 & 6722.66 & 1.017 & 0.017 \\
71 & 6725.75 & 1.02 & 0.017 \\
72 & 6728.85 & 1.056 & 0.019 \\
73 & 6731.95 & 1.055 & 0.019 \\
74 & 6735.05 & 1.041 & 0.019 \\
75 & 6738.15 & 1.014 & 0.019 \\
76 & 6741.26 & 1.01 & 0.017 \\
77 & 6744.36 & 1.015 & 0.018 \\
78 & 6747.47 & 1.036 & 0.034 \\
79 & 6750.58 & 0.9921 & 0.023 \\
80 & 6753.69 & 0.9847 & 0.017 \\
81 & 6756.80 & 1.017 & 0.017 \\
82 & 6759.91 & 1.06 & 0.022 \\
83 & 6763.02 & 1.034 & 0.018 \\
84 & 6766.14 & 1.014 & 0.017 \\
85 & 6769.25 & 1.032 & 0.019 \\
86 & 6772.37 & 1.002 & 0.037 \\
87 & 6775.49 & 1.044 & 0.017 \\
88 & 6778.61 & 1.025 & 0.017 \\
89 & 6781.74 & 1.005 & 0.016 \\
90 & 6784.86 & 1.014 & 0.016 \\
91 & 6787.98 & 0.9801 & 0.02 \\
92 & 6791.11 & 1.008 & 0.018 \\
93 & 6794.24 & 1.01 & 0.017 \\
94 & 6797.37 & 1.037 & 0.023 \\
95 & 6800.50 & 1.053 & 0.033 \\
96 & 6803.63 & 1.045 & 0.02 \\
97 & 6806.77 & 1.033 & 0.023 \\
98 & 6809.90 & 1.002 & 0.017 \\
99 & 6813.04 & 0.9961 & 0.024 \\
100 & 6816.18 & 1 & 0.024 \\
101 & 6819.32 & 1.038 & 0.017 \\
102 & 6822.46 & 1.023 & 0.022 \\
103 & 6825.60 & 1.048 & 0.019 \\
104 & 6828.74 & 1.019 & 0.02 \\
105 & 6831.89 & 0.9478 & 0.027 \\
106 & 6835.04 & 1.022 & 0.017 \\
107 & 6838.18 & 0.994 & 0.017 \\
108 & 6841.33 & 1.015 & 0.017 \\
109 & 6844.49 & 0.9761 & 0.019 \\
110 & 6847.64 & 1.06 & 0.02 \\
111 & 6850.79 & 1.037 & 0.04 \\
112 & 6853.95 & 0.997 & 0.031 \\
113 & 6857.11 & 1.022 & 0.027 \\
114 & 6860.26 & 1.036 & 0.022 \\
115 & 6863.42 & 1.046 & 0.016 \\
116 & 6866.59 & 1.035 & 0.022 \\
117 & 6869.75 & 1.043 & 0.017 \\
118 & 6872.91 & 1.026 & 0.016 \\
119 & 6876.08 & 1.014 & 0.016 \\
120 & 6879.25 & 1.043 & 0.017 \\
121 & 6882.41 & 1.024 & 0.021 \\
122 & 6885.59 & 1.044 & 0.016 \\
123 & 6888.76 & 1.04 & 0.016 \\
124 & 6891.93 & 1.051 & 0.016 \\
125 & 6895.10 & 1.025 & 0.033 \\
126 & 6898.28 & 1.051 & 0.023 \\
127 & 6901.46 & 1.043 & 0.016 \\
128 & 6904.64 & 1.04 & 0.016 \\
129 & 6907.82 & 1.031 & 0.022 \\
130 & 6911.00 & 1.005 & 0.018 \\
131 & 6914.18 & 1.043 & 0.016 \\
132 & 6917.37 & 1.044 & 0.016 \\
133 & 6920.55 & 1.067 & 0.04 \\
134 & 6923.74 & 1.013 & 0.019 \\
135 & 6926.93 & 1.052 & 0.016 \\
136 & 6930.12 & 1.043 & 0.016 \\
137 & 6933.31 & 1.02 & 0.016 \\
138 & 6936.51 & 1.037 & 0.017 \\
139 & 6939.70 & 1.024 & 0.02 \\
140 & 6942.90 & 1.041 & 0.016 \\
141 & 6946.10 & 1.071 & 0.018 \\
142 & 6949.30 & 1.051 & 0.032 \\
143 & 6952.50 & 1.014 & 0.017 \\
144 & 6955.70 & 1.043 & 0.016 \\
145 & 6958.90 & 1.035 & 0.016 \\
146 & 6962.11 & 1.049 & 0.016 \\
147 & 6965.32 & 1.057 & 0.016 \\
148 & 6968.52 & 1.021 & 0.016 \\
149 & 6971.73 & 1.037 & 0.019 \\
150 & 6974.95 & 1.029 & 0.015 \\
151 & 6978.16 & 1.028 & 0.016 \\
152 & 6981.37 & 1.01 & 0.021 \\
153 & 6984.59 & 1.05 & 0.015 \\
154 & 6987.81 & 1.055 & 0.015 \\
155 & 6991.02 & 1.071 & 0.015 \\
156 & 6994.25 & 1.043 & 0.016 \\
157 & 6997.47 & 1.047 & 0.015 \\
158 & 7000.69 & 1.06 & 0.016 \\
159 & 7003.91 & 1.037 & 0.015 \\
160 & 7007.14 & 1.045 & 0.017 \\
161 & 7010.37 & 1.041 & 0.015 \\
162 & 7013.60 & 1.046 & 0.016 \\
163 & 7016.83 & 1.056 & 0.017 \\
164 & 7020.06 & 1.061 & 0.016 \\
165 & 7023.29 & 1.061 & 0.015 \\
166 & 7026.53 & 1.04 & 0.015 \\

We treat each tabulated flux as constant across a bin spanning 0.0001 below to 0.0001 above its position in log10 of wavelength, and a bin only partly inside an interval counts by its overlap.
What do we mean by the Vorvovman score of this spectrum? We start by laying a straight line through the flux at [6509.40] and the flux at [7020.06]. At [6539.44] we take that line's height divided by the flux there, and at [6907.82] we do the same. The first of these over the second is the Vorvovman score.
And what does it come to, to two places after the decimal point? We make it 0.94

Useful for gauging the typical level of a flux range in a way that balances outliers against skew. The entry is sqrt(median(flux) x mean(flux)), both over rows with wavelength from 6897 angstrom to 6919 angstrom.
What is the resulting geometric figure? 1.040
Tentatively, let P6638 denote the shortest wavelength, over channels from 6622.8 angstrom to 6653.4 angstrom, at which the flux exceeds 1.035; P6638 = 6624.31 angstrom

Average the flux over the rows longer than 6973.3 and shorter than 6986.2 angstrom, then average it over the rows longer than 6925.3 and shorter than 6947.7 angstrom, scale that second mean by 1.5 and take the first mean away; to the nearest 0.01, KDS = 0.53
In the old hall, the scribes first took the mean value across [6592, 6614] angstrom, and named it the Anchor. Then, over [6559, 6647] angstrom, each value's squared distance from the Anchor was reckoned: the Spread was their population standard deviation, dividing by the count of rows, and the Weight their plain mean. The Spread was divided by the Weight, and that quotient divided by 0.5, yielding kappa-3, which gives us 3.5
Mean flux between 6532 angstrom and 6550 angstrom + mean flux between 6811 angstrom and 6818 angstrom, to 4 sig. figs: 2.083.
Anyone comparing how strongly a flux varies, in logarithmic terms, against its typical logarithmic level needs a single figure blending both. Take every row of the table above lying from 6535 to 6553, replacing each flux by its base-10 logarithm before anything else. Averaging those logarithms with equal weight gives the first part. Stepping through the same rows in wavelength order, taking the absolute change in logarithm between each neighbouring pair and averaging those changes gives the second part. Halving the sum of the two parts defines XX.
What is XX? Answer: 0.024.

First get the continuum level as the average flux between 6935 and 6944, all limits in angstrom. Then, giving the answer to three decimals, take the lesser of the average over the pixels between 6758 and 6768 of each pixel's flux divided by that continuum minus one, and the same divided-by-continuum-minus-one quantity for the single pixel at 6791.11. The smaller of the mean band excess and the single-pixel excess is -0.025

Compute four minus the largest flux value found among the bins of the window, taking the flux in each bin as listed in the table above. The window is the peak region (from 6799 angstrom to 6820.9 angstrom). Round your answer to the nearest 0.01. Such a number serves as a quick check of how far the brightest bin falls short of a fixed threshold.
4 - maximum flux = 2.95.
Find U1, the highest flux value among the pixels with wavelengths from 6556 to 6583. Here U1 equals 1.068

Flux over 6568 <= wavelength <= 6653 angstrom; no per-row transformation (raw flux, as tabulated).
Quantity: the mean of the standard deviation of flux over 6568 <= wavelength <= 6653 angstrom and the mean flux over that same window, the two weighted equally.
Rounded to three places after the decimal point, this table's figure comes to 0.543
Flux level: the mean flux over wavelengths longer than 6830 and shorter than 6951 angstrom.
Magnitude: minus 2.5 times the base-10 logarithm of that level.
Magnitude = -0.033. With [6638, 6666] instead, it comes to -0.042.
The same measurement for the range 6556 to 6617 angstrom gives -0.045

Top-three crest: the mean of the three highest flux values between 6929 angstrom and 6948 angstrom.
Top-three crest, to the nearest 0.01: 1.05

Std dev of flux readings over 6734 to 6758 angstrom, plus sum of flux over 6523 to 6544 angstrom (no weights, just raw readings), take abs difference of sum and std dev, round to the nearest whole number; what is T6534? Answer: 7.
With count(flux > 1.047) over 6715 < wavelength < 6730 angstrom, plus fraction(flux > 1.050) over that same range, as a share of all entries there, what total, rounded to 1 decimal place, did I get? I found 1.2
